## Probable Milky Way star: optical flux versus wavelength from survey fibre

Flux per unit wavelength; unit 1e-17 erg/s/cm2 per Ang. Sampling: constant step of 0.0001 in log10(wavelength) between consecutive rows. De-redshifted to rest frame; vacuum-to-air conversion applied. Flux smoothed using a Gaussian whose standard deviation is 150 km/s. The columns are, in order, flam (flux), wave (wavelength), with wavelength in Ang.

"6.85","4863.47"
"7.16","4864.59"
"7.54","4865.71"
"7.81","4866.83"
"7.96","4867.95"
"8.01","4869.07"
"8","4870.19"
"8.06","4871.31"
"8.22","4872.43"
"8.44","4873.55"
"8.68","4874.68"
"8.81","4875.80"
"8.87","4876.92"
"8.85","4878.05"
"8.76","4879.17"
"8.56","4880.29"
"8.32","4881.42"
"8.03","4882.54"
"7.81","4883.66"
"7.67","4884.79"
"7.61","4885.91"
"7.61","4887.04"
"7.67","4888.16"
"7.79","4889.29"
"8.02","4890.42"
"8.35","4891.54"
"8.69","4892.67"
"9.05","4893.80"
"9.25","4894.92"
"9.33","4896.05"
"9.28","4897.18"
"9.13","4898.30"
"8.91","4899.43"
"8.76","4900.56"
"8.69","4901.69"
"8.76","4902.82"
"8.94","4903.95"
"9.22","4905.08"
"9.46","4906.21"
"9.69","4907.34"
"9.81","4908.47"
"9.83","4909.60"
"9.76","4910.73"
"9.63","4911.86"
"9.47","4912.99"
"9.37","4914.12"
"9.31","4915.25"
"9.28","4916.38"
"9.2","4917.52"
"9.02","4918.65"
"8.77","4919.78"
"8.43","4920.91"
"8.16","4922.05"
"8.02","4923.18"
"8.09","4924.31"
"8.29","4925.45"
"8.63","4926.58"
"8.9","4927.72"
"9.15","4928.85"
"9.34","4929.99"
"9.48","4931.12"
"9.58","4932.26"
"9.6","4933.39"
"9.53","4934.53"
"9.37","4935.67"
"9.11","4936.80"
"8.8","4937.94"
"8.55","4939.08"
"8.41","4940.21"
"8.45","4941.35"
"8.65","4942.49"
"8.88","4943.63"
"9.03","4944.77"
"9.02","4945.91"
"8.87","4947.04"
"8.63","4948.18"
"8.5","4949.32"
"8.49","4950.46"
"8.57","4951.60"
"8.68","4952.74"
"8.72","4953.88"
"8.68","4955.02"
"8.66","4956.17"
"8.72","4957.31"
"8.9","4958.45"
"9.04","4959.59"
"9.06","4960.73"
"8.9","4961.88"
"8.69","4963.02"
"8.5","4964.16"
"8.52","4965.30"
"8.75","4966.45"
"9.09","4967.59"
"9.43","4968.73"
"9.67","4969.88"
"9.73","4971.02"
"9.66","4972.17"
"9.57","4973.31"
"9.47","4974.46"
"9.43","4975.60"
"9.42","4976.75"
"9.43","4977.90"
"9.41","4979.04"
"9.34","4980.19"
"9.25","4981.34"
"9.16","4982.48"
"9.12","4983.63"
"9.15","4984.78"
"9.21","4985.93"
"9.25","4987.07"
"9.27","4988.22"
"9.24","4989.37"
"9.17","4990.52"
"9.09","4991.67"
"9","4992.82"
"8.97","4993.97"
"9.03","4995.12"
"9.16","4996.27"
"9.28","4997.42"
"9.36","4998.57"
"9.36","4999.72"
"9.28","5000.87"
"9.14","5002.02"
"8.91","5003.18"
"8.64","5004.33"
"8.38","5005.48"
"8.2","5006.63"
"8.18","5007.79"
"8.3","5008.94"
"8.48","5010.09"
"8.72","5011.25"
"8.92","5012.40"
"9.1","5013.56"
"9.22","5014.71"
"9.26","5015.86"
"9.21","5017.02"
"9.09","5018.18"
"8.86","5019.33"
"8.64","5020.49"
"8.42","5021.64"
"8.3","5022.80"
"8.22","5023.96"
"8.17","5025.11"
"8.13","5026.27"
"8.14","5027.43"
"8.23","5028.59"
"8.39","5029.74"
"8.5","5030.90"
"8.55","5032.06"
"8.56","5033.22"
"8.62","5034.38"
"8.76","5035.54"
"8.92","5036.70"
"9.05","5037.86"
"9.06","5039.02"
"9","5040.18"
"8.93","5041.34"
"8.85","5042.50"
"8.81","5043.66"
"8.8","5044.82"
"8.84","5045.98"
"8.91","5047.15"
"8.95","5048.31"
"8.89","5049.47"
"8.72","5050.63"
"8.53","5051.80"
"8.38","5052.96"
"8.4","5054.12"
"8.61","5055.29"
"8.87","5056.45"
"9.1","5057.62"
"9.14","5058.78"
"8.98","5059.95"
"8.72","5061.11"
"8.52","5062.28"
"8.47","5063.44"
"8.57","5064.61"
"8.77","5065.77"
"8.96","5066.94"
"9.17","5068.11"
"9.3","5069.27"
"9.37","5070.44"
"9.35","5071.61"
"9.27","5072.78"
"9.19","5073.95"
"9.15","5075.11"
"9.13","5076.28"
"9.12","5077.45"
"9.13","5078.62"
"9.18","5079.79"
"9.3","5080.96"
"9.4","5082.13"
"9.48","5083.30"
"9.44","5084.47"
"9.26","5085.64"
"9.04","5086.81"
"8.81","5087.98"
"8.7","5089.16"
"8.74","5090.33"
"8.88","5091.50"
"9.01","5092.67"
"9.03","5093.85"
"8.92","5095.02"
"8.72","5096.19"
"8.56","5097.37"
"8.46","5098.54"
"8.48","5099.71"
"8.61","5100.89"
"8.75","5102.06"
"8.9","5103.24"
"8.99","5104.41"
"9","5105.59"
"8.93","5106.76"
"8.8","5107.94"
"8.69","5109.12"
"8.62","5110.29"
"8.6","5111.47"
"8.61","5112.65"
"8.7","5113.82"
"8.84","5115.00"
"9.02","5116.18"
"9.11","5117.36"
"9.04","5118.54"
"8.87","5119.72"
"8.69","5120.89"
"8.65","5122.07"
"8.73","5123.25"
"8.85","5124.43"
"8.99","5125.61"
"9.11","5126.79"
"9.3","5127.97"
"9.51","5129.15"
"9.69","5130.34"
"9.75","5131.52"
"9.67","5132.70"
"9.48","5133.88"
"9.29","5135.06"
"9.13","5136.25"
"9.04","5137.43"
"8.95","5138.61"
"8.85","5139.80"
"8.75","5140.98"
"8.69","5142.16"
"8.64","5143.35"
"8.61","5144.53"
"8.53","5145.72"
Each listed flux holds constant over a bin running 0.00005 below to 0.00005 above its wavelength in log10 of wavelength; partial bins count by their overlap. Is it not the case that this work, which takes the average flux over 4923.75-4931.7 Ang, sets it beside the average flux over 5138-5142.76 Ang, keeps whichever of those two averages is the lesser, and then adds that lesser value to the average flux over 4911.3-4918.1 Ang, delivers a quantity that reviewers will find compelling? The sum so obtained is 18.2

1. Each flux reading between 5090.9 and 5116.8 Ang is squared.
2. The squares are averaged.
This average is 77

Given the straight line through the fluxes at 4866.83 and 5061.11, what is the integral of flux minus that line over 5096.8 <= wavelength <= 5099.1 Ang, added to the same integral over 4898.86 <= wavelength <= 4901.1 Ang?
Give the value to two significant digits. 1.1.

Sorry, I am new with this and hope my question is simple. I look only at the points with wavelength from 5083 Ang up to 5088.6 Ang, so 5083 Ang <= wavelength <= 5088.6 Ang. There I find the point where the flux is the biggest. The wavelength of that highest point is 5083.30 Ang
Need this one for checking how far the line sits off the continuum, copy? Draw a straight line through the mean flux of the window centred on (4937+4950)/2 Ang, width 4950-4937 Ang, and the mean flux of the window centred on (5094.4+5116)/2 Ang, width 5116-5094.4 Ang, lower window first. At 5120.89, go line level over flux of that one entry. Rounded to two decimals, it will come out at 1.01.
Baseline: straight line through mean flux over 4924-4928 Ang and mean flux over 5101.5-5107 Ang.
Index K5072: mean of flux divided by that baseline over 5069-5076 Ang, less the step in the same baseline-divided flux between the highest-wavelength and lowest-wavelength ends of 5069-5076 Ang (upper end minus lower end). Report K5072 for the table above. 1.07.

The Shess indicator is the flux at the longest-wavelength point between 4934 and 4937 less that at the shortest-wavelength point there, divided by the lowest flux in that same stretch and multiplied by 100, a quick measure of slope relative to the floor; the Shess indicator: -5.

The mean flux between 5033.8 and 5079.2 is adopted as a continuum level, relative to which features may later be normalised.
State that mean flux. 8.91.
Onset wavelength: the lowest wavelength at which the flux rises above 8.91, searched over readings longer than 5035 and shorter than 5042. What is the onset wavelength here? 5036.70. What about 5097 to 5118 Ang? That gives 5104.41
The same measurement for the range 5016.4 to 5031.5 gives 5017.02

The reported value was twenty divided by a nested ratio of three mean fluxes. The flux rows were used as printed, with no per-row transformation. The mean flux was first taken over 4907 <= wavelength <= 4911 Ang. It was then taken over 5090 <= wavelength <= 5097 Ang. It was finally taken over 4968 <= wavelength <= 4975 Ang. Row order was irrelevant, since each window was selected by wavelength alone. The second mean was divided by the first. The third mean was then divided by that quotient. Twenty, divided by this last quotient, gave 1.90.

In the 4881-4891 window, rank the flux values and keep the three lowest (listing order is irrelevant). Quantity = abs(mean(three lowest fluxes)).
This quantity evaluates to 7.6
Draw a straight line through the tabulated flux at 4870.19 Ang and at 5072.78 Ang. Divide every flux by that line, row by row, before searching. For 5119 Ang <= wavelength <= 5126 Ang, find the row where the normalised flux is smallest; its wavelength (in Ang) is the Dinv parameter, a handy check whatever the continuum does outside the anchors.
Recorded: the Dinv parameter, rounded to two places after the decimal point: 5122.07 Ang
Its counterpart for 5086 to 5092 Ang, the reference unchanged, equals 5089.16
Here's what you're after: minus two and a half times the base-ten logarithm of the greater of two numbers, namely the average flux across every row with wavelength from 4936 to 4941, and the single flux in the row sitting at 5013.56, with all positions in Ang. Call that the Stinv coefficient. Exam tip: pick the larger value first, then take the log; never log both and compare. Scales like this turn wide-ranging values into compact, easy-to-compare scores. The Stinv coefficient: -2.40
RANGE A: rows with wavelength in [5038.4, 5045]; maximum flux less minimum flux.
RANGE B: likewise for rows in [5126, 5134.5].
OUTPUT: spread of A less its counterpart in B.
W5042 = -0.38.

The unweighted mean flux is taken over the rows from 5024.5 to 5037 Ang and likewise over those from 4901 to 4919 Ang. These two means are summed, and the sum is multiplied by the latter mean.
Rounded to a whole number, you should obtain 166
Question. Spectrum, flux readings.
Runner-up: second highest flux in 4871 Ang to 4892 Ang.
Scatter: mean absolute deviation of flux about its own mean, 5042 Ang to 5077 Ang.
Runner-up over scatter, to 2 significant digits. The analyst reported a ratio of 38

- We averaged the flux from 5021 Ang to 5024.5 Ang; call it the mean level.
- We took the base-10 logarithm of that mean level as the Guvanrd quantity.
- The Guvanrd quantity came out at 0.920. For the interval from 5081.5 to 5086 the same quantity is 0.973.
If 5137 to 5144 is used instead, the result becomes 0.945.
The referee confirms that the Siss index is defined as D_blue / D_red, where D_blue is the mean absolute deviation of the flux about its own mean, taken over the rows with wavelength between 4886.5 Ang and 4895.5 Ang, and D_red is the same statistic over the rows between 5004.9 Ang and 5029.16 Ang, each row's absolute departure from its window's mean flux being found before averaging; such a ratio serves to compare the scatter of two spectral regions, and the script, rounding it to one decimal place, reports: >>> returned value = 1.5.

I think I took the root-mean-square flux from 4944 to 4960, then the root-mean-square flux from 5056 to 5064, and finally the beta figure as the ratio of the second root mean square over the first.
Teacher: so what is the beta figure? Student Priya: 1.01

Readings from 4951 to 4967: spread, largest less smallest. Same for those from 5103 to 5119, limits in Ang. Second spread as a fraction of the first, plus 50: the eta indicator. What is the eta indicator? 50.9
